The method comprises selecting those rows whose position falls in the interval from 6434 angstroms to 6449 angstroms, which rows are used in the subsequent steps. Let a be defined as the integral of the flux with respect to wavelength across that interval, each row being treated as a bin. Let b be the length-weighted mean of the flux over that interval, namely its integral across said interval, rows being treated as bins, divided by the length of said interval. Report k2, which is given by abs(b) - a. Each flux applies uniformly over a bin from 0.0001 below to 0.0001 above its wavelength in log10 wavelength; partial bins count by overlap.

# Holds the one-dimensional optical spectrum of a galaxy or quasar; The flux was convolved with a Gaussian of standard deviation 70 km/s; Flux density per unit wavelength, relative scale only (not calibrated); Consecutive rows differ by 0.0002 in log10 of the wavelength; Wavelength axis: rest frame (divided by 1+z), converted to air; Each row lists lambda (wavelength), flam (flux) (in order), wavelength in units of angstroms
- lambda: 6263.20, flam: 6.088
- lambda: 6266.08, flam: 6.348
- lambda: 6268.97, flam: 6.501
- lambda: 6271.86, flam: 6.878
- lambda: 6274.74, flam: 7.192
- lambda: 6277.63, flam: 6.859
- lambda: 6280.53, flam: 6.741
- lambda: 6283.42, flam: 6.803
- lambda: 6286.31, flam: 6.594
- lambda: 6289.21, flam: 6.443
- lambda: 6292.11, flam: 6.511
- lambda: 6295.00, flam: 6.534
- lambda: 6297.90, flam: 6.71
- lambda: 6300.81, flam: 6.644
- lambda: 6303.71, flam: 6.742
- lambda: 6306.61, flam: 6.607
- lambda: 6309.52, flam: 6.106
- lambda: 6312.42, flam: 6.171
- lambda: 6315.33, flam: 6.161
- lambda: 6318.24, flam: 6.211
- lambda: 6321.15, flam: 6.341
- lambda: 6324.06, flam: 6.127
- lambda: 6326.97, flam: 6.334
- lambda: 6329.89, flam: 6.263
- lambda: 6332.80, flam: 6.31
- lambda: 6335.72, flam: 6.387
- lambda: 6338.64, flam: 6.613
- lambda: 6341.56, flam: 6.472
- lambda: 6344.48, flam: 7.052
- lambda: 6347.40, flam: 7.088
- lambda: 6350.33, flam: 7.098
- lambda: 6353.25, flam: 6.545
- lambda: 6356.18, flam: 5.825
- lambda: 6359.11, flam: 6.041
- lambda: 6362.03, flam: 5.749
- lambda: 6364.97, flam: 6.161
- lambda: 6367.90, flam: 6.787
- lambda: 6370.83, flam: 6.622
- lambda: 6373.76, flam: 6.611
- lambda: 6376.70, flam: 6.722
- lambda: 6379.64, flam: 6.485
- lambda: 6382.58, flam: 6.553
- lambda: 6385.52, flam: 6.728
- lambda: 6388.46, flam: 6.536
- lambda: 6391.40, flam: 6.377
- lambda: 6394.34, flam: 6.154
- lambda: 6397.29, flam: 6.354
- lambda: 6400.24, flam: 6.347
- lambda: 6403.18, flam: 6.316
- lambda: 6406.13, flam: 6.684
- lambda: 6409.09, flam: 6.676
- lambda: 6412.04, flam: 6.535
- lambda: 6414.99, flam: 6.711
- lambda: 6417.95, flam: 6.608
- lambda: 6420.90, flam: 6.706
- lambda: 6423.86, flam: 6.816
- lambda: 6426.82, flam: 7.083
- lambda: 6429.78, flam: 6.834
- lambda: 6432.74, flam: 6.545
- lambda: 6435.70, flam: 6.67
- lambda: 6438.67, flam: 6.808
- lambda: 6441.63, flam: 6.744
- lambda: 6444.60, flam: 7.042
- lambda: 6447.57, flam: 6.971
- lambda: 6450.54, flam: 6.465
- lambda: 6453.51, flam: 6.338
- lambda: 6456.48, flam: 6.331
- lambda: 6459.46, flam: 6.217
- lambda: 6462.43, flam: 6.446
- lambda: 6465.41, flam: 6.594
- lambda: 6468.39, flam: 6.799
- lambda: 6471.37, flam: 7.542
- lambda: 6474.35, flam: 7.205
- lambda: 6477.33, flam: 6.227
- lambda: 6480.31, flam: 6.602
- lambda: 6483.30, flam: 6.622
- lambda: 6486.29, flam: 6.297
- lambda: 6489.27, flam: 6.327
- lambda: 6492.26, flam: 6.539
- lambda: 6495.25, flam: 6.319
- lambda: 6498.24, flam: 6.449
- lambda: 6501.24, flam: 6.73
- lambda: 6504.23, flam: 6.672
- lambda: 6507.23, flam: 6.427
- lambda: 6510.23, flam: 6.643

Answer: -96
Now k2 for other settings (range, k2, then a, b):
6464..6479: -96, 103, 6.9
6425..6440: -95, 102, 6.8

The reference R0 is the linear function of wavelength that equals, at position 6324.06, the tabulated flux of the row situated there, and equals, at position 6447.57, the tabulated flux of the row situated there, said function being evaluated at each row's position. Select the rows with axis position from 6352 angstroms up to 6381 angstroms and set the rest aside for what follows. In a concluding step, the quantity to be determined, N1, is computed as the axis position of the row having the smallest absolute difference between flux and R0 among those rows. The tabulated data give 6379.64 angstroms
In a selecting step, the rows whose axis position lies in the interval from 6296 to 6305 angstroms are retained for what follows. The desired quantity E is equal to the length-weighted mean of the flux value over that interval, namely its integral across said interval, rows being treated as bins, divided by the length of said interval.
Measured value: 6.68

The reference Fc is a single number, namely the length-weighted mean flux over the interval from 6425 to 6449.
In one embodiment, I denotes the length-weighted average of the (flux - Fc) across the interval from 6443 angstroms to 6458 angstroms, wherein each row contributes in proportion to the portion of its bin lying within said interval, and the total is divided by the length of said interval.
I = -0.21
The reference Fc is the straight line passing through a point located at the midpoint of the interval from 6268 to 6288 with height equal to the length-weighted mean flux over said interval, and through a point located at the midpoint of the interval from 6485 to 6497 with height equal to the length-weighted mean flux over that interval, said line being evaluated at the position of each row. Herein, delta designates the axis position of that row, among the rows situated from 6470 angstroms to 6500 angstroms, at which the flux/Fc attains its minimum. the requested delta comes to 6477.33 angstroms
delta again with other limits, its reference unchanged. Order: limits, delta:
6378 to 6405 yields 6394.34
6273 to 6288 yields 6286.31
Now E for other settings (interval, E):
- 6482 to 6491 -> 6.42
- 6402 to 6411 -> 6.56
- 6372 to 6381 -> 6.61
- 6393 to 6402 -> 6.29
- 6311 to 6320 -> 6.18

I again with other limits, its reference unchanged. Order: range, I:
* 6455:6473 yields -0.18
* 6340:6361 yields -0.27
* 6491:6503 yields -0.32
